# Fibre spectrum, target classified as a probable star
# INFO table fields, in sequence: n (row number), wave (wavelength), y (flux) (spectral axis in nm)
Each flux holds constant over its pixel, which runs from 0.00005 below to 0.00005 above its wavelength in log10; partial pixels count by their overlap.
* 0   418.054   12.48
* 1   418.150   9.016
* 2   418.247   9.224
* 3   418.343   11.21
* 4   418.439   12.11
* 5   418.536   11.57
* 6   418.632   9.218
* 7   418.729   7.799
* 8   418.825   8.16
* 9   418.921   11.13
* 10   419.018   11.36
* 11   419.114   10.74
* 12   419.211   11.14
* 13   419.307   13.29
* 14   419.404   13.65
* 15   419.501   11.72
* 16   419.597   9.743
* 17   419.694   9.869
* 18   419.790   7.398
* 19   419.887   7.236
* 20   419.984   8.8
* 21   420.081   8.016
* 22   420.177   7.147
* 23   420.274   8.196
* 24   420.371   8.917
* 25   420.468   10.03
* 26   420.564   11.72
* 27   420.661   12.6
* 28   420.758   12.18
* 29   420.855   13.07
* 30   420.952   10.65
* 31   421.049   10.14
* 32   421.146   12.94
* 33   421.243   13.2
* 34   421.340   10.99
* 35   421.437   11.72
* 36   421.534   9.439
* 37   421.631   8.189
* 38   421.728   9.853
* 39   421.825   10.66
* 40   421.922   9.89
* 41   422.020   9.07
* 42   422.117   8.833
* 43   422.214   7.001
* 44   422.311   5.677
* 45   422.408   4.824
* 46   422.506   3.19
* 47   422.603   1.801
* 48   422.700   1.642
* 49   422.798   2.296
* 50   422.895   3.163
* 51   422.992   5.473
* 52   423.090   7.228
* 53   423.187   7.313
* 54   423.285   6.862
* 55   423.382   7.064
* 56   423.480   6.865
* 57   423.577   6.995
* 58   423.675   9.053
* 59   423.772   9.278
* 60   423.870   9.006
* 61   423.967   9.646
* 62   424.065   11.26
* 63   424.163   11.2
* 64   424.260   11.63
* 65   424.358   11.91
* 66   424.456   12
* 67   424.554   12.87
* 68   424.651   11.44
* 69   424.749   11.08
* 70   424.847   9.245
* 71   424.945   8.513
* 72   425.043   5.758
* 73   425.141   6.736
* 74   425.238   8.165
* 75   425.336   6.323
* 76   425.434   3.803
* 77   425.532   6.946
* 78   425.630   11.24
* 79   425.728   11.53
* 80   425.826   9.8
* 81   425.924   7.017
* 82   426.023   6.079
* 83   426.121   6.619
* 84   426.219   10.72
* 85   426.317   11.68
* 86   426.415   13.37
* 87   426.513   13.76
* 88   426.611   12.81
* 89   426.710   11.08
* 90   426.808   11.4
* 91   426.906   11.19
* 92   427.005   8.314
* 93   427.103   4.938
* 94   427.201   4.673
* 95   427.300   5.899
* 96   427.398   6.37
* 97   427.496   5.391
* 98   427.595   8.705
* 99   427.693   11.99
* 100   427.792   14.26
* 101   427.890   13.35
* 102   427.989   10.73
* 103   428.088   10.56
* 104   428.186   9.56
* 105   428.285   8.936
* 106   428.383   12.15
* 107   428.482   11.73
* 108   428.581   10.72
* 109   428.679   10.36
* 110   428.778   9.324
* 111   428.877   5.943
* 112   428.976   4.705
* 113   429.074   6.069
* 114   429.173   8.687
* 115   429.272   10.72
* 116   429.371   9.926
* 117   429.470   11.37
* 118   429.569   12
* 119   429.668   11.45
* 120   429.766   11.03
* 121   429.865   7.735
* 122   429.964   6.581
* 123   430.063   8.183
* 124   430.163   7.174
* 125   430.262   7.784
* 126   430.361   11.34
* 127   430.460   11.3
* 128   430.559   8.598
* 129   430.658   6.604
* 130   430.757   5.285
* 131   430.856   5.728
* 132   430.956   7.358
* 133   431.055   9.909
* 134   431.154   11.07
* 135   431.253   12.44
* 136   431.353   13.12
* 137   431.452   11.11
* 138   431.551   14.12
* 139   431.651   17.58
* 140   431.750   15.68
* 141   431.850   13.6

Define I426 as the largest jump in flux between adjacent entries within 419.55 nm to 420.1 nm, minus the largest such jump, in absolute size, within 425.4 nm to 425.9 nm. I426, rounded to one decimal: -1.8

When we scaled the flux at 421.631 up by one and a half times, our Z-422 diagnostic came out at 12.3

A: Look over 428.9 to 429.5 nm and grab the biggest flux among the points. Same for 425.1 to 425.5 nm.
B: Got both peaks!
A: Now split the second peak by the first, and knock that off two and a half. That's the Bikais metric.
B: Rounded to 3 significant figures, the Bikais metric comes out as 1.78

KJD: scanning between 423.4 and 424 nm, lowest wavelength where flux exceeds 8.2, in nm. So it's 423.675 nm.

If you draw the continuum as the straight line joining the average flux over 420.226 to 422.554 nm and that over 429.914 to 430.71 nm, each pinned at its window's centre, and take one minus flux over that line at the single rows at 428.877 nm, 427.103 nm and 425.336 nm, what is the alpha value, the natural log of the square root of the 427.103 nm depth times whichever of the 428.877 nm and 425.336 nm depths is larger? -1.0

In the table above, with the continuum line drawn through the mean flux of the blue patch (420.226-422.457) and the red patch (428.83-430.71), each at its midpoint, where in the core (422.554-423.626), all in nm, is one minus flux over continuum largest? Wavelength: 422.700 nm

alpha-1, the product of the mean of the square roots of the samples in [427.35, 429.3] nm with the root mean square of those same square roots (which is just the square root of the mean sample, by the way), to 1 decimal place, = 9.4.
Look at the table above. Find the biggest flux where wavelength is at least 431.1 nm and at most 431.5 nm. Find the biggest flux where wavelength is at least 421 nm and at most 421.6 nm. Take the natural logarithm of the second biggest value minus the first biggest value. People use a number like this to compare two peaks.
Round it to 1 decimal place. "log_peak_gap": -2.5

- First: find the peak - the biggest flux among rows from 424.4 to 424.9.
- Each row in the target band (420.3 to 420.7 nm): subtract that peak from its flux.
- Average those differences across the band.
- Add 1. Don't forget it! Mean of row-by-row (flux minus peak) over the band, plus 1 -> -1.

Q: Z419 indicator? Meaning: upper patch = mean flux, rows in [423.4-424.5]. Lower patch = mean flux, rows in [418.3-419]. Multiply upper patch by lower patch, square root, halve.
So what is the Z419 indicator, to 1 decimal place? 5.0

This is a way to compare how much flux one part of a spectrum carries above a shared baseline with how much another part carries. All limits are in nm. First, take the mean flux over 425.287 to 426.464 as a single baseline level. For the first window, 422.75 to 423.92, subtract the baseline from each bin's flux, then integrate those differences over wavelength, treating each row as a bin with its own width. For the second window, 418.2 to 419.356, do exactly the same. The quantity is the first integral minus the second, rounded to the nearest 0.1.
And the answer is -4.5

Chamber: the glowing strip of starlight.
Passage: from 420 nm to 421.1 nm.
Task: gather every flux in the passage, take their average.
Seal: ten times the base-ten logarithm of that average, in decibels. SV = 10.1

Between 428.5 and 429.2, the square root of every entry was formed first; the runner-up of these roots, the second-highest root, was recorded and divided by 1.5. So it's 2.15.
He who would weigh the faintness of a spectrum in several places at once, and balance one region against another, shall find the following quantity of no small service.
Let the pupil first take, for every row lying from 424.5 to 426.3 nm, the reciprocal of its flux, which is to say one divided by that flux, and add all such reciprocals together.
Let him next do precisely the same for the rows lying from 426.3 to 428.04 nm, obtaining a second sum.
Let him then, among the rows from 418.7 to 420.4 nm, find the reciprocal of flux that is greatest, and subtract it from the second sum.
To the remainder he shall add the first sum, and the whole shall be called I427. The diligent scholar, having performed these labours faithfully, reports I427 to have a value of 4.24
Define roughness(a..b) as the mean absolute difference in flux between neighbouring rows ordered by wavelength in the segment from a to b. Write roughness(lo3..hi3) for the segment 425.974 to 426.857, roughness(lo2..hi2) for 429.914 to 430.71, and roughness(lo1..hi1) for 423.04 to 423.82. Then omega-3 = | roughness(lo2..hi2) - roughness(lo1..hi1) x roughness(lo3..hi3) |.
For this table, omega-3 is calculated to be 1.0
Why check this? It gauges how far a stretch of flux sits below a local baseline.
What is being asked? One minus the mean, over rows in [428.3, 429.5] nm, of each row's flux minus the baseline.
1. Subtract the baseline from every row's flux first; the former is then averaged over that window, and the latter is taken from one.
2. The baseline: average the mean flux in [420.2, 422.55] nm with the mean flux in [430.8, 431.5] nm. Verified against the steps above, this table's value 1.6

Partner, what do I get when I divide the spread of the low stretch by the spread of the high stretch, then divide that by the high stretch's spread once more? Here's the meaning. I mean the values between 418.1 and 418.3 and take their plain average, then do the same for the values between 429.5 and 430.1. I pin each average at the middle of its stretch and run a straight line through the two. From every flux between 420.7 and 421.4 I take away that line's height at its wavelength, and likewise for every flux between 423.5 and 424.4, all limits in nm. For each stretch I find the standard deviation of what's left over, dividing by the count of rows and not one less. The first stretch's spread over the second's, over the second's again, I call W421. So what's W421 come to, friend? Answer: 0.51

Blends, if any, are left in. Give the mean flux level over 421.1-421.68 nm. 11.1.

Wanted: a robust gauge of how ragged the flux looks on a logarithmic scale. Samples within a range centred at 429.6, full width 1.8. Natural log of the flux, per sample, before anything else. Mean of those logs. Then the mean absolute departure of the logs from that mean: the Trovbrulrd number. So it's 0.23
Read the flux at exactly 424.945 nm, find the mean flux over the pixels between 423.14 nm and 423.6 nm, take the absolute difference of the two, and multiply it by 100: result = 149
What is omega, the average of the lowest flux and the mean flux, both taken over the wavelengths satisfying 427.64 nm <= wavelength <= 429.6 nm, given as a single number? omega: 7.4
